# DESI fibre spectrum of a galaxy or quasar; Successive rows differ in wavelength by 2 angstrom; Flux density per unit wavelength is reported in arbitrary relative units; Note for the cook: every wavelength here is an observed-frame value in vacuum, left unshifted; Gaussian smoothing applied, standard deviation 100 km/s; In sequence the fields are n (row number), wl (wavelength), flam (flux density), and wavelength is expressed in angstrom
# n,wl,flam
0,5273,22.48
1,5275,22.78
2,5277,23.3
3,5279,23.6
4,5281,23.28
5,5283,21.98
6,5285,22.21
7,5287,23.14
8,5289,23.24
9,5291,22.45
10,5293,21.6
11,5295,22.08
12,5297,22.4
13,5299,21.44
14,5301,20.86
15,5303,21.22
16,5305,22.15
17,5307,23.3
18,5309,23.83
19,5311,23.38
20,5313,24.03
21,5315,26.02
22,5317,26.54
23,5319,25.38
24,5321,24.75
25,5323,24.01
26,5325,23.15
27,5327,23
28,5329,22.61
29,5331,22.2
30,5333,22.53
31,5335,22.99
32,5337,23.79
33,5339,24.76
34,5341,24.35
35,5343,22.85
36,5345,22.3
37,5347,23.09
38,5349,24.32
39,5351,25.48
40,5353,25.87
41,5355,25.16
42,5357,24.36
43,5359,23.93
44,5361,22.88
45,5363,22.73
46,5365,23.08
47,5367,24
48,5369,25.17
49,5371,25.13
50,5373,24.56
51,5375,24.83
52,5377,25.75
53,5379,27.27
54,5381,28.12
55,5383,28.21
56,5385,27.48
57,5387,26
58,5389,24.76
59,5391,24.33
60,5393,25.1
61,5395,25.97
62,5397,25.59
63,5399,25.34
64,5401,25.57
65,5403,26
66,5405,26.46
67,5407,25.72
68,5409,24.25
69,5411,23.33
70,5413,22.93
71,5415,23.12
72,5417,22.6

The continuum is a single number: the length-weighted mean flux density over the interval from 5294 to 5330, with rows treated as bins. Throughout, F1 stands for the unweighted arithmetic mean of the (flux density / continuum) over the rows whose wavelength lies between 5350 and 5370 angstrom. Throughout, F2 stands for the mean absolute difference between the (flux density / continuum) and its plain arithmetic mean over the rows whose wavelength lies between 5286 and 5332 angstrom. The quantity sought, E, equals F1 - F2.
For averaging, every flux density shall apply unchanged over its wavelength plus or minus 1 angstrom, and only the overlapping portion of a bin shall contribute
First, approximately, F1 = 1.04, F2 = 0.048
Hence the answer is 0.99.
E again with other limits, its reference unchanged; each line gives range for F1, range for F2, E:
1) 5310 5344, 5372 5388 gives 0.97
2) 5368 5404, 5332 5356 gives 1.06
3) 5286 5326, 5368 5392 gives 0.94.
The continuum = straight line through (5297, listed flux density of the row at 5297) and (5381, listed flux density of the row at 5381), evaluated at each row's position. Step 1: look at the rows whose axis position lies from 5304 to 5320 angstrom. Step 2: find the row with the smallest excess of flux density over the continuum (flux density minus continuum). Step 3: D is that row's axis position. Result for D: 5305 angstrom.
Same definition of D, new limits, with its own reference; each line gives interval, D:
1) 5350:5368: 5363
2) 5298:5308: 5301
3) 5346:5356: 5347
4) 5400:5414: 5413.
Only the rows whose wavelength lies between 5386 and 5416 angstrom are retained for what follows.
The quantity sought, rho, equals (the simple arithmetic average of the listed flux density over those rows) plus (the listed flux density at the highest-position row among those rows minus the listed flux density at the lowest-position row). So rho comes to 22.1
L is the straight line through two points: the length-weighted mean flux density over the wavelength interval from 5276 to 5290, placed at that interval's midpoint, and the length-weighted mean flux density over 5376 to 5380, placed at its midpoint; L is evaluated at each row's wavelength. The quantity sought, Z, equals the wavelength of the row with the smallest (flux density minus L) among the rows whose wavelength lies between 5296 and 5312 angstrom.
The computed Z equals 5301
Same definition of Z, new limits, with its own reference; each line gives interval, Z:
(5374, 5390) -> 5389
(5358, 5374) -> 5363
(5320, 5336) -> 5331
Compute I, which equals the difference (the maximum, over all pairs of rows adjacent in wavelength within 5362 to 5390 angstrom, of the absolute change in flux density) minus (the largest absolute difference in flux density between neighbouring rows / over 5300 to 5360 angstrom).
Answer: -0.47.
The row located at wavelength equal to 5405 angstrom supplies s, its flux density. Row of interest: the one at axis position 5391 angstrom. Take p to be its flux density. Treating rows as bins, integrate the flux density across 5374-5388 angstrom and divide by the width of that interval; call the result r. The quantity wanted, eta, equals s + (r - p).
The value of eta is 29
